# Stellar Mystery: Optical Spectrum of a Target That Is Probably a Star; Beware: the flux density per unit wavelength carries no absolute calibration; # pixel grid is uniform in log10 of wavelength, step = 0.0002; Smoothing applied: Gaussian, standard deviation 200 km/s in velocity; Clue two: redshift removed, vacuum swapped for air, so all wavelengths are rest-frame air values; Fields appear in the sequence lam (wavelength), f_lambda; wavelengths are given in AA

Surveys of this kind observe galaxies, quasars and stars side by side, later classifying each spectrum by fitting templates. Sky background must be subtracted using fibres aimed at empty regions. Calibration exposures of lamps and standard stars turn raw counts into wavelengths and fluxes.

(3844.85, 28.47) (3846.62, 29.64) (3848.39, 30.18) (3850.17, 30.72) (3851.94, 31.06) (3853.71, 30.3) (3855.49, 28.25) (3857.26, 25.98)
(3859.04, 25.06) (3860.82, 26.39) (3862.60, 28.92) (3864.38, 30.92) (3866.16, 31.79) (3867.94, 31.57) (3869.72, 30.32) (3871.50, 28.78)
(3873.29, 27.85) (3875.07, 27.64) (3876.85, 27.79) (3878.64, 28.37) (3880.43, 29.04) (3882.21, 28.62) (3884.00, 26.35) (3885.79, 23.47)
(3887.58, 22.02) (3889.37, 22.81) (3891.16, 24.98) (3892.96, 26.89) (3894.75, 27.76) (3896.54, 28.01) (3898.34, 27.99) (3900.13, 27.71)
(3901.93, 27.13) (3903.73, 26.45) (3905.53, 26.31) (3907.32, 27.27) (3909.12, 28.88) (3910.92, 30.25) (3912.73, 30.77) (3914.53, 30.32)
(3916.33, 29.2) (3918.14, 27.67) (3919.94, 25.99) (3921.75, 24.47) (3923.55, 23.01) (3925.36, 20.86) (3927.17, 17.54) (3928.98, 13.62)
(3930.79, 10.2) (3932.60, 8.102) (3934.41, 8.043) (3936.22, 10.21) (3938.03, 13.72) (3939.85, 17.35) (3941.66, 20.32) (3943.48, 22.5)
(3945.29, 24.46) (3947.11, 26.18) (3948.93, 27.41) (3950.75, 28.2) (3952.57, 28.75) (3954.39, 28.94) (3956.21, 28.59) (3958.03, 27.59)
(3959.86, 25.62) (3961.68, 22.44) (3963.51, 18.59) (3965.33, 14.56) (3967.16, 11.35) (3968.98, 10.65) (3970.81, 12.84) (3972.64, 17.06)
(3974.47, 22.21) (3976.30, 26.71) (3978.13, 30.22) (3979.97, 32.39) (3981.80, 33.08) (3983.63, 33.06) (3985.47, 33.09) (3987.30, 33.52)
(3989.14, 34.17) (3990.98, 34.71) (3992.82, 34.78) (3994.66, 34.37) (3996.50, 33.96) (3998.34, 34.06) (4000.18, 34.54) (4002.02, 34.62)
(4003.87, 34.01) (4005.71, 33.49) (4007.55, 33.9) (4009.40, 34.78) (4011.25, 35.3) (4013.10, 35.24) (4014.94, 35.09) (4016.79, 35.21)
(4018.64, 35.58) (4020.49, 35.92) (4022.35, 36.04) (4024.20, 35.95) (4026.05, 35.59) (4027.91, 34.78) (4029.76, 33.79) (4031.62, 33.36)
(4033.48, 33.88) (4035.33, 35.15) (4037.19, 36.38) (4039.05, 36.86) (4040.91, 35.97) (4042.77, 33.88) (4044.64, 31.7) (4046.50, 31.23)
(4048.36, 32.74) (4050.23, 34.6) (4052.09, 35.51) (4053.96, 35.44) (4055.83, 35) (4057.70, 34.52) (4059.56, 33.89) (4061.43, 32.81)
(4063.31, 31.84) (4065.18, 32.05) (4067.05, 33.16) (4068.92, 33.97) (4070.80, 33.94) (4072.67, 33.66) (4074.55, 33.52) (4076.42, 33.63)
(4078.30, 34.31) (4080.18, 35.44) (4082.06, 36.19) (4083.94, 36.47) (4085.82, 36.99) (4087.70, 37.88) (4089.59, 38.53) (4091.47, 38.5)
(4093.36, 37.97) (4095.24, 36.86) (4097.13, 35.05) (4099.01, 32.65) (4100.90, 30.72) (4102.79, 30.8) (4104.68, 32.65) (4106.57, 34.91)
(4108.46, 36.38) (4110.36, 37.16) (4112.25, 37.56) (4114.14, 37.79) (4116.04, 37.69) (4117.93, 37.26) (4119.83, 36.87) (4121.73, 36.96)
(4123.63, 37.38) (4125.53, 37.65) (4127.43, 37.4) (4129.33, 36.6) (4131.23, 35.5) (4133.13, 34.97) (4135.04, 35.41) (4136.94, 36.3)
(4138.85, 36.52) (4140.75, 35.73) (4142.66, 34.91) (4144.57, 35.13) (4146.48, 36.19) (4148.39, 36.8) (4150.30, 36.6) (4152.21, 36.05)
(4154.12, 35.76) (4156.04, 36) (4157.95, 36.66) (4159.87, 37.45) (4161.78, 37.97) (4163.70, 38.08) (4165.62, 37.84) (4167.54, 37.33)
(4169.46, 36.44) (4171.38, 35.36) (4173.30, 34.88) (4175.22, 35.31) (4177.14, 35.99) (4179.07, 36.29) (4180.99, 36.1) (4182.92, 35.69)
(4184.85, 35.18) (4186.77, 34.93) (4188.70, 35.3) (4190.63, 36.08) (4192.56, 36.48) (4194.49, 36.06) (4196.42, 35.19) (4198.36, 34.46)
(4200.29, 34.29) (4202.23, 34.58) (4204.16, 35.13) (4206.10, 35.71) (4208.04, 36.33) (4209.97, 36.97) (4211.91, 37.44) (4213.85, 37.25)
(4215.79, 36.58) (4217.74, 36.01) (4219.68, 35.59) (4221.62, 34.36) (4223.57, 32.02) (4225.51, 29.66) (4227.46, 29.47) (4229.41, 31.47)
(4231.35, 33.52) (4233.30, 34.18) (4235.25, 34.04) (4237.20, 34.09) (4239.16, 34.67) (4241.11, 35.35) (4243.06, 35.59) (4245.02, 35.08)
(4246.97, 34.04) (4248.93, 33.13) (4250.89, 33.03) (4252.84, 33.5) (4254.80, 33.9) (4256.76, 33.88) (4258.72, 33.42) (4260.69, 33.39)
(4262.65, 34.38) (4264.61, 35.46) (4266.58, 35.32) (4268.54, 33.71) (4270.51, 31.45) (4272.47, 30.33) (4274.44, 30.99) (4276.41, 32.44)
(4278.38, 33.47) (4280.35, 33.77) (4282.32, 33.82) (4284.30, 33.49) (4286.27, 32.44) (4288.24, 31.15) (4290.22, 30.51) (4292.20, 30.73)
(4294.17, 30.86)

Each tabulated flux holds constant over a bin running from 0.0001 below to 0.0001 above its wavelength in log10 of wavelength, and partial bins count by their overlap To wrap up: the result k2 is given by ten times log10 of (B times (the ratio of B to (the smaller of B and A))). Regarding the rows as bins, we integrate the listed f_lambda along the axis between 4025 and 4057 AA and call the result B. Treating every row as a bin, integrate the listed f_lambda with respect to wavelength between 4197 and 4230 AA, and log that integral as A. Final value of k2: 30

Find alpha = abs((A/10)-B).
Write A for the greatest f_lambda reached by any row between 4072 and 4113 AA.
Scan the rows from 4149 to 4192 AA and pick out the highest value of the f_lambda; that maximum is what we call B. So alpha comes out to 34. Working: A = 38.53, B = 38.08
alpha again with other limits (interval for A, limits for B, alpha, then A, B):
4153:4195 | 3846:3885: 28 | 38.08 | 31.79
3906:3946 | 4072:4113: 35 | 30.77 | 38.53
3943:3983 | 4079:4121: 35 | 33.08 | 38.53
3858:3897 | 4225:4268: 32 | 31.79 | 35.59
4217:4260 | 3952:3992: 31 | 36.01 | 34.71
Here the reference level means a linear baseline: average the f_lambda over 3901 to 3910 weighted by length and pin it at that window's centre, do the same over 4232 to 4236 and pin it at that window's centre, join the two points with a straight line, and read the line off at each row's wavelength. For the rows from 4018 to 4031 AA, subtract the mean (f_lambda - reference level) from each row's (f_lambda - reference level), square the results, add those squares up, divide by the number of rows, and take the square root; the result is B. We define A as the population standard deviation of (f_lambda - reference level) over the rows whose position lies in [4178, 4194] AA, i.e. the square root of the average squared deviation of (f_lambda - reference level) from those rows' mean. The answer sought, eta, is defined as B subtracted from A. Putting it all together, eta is -0.3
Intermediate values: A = 0.5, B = 0.8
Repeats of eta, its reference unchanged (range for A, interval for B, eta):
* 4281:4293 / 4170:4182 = 0.9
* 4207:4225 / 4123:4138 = 0.7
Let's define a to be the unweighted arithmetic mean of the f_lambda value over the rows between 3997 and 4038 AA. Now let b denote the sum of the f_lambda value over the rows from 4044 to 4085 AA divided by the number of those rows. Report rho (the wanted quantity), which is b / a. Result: 0.97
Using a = 34.8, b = 33.9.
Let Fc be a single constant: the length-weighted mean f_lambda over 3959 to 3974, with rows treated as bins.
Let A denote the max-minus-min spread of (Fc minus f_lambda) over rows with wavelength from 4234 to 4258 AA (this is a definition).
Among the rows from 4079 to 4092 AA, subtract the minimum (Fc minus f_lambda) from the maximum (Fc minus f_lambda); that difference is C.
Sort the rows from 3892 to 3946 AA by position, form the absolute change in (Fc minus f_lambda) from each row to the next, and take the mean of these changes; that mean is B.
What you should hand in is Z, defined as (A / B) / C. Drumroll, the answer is 0.5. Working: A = 2.6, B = 1.60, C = 3.1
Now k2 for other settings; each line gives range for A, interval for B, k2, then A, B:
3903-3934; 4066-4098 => 33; 723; 1141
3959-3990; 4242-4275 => 32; 750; 1109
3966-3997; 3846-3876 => 30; 848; 874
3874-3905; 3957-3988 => 29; 826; 737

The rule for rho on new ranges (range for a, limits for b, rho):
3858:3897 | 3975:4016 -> 1.22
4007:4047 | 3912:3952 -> 0.60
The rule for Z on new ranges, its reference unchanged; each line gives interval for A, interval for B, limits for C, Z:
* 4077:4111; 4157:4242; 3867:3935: 0.5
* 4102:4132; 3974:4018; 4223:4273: 1.5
